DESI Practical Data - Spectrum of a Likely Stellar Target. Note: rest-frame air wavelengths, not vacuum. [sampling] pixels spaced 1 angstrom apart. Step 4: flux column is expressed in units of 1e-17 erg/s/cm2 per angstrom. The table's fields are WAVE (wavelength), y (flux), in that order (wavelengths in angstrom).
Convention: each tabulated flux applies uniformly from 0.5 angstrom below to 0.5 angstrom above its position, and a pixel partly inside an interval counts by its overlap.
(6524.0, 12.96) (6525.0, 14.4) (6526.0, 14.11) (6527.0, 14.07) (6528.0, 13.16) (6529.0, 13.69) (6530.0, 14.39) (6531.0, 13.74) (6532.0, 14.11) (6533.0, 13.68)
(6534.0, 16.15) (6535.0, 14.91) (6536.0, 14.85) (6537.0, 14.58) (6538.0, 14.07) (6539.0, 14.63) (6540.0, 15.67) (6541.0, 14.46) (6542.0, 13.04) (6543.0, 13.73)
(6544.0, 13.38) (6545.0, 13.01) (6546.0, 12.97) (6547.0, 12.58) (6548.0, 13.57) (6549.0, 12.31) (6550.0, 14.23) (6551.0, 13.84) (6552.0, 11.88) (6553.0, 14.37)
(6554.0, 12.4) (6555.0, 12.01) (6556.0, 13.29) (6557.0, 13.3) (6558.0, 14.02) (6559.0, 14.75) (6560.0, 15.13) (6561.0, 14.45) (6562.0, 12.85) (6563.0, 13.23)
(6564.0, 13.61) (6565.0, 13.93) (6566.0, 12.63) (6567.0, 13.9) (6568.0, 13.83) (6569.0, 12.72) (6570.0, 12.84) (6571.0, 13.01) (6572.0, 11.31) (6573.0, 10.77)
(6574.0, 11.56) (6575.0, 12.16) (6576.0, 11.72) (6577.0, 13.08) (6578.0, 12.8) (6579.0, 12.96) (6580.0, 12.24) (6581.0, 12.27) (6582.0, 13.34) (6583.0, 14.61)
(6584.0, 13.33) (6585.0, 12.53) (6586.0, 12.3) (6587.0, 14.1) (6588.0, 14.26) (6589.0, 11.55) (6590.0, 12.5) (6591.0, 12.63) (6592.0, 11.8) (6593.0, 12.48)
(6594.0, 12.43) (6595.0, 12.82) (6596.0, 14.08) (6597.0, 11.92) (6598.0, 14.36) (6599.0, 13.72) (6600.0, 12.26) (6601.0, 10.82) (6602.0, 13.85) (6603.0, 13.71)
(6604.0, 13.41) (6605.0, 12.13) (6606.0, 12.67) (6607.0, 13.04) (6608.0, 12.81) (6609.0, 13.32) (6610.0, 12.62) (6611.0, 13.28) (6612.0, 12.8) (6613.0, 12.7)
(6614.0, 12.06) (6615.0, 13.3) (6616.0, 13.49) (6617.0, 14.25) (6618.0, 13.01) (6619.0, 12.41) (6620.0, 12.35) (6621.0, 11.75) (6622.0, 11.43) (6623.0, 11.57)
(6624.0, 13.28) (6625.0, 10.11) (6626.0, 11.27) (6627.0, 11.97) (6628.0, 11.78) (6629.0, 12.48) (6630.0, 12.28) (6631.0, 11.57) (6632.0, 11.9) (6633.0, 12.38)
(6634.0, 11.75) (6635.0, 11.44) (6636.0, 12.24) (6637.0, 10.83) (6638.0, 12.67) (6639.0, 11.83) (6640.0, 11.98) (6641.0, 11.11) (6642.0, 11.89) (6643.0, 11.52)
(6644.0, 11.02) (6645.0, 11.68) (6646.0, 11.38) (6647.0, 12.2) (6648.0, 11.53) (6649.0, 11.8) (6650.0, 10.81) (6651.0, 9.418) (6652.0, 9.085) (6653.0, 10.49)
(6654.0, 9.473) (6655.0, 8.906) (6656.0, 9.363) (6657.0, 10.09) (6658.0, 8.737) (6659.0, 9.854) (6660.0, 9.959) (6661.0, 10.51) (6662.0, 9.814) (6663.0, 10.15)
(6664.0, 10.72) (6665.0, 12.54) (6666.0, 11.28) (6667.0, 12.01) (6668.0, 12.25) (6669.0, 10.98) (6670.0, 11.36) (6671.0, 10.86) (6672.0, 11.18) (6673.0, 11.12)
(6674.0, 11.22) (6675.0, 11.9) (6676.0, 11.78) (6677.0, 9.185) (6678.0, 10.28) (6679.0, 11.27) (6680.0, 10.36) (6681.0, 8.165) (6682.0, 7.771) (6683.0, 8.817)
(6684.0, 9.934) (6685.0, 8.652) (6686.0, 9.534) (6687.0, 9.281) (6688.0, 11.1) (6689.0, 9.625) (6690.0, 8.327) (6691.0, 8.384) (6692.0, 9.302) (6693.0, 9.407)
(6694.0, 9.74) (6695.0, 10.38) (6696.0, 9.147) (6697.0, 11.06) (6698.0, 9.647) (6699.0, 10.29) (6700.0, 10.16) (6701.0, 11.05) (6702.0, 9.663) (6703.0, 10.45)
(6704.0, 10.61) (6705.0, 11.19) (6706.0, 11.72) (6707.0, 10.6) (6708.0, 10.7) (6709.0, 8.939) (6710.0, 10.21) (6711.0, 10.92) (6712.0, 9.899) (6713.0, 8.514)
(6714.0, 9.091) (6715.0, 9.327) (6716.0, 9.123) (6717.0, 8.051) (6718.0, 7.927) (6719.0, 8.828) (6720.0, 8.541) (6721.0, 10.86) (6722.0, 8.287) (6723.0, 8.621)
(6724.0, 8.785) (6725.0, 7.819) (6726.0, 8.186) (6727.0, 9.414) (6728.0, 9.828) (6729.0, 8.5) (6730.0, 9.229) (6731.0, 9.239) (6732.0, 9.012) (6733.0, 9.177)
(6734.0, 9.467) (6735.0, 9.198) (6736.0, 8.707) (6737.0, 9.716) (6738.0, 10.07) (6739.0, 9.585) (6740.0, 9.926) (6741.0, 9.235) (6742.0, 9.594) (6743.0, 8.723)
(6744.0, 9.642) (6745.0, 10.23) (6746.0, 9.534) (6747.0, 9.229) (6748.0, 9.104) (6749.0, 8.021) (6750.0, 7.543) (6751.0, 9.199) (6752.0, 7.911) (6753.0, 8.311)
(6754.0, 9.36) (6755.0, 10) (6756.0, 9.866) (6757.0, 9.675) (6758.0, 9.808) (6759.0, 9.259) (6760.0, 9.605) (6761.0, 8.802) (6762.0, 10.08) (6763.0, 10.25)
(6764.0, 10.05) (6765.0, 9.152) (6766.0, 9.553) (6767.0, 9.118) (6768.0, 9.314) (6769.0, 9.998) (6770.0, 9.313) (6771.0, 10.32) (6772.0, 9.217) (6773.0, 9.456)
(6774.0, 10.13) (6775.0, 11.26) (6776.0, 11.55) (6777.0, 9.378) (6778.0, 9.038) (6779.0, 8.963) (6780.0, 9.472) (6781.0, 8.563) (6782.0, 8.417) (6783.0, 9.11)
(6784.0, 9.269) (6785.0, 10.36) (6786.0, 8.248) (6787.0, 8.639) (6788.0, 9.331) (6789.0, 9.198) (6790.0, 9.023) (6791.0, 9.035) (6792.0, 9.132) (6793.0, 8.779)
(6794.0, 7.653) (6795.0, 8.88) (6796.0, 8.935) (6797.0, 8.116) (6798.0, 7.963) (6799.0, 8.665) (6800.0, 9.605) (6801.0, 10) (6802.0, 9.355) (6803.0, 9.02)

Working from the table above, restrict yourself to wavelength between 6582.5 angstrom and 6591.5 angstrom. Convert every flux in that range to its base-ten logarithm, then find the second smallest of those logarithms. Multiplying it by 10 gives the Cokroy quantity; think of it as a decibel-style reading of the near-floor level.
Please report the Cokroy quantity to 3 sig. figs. 10.9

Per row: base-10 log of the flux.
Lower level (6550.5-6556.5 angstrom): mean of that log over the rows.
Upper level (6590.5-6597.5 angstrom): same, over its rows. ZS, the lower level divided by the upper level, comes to 1.01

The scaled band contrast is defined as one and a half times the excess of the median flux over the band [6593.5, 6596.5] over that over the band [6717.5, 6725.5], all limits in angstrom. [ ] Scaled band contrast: 6.4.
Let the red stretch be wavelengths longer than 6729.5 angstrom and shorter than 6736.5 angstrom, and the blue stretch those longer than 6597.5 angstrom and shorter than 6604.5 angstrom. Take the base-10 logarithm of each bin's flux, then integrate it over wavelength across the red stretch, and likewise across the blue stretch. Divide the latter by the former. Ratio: 1.16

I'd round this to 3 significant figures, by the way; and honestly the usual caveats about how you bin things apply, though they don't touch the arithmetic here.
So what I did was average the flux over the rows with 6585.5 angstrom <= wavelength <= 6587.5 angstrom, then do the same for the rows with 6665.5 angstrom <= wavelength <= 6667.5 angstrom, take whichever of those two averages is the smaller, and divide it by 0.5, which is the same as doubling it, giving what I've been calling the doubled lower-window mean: 23.3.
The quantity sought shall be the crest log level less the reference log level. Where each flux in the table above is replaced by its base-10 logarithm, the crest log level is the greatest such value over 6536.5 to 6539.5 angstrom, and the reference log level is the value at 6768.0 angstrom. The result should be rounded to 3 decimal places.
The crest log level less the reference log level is 0.196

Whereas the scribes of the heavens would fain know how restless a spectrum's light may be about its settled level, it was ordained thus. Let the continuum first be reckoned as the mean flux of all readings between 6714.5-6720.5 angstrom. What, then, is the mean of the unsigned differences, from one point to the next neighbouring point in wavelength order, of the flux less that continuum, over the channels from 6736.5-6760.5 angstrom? 0.59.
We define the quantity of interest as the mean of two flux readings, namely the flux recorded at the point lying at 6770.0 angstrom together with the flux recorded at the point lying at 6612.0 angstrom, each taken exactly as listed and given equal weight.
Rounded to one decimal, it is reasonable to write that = 11.1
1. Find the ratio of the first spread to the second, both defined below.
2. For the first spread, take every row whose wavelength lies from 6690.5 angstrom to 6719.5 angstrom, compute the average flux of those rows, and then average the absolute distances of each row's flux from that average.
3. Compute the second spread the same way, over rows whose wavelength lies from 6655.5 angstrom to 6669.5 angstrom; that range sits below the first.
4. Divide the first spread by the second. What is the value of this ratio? 0.9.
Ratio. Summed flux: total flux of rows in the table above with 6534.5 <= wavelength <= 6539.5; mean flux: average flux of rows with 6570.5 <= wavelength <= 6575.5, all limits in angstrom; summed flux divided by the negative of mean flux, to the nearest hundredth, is -6.21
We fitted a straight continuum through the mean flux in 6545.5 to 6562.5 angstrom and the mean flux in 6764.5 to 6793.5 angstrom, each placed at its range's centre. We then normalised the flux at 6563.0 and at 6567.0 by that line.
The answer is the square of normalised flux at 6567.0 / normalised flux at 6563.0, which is 1.12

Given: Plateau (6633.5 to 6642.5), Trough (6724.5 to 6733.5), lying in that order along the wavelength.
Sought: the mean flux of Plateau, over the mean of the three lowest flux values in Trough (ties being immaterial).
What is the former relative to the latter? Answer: 1.44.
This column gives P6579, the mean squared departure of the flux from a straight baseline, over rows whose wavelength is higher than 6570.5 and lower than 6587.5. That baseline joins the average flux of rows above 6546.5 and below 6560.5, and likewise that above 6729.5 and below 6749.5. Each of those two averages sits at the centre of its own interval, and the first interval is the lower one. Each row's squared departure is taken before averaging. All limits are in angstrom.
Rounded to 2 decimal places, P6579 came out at 1.10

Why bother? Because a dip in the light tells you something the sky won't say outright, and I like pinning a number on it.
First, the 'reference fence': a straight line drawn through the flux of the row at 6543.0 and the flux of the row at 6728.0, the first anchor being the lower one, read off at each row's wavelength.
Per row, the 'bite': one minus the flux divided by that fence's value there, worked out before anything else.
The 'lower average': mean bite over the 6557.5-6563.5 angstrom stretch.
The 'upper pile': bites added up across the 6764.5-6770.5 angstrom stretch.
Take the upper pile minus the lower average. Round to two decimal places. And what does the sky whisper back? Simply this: -0.22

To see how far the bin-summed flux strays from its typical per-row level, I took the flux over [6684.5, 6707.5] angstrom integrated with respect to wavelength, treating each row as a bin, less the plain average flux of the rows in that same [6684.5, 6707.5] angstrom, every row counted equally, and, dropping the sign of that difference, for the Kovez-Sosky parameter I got 219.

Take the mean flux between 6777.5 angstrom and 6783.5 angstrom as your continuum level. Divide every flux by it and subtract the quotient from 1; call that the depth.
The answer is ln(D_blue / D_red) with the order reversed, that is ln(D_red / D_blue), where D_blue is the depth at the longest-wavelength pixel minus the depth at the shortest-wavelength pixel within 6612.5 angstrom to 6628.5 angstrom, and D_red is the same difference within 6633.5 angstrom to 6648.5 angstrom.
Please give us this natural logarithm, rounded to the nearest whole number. -1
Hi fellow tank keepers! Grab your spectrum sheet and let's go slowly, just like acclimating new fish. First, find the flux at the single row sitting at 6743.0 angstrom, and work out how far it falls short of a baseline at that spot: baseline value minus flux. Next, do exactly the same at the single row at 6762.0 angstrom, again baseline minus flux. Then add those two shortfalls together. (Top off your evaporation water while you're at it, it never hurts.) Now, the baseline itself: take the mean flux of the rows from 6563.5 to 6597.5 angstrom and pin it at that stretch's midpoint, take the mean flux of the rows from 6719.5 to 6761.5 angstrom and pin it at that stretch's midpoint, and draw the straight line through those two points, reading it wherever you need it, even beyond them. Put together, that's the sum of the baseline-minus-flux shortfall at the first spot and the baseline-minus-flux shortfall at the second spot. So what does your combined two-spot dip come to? -1.0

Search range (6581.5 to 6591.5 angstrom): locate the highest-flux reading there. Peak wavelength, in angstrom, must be 6583.0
